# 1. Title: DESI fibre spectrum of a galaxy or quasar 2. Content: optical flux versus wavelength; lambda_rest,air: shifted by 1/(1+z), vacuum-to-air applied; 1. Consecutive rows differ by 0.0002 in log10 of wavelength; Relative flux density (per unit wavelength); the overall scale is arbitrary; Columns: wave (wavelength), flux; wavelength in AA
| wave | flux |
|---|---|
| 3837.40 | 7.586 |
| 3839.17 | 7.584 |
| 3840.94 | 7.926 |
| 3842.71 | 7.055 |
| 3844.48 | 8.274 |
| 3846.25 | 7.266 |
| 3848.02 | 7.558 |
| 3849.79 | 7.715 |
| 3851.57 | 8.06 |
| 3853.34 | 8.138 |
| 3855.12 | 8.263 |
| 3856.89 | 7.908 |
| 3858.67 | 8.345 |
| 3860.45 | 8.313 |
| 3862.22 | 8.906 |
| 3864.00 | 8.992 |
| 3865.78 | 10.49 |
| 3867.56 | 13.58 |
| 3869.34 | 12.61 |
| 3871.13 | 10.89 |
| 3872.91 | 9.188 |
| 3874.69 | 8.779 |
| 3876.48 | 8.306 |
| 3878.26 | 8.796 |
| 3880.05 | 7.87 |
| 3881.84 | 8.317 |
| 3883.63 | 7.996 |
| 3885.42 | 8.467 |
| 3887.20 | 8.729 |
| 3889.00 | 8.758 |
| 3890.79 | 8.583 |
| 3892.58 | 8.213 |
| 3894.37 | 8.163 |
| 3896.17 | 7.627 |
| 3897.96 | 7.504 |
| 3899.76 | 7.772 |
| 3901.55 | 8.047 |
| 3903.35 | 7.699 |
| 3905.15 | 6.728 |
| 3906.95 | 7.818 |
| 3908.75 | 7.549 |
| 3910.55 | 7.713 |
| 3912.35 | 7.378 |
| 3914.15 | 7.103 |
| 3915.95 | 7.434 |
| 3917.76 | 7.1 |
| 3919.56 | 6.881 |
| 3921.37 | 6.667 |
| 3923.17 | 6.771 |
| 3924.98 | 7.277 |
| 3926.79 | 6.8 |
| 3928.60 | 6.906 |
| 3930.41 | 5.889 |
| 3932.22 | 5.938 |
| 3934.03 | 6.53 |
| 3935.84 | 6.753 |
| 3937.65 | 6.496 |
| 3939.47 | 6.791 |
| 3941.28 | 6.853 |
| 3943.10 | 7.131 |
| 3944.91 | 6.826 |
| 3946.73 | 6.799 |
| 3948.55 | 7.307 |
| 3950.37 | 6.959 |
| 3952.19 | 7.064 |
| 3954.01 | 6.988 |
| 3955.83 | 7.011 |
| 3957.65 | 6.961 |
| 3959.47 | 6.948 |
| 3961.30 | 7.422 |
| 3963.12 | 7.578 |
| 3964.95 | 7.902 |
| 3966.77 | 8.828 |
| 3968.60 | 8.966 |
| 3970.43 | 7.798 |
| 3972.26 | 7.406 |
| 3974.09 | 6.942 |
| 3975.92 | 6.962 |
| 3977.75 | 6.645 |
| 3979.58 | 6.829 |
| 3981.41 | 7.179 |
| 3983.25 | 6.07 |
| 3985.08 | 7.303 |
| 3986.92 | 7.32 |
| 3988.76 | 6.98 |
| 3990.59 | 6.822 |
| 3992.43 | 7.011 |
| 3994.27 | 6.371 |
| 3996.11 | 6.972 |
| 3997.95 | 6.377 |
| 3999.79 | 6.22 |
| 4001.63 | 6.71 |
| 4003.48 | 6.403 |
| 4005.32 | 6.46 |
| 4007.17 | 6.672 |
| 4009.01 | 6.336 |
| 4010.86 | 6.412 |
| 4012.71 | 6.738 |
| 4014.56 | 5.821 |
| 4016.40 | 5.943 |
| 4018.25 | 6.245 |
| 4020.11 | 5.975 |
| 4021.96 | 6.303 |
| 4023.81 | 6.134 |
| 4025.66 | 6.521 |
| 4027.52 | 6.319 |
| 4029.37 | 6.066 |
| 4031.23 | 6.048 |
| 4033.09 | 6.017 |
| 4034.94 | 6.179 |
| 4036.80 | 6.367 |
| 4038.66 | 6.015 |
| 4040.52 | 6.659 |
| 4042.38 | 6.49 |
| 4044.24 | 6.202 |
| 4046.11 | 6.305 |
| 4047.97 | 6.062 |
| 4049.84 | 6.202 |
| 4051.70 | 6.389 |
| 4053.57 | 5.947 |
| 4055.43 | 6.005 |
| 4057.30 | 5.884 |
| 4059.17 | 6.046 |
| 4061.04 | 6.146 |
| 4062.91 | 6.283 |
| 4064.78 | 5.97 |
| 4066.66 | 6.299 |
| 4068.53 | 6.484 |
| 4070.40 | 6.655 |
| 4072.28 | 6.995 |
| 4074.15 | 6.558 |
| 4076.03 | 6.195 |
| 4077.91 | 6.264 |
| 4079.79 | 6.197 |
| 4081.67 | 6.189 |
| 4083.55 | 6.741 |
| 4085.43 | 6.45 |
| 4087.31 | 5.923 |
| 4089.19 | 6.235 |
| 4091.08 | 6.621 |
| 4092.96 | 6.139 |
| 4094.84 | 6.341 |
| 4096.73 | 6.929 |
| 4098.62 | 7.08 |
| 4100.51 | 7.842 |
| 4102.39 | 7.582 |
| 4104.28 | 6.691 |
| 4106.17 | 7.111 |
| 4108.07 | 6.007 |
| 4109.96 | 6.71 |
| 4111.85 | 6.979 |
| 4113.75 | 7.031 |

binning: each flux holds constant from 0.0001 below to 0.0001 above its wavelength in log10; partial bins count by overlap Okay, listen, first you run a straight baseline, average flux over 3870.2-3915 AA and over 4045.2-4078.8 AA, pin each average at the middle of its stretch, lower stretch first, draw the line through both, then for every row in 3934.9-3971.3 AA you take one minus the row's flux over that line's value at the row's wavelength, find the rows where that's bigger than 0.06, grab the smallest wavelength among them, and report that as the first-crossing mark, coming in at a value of 3935.84 AA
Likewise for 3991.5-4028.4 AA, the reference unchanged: 3994.27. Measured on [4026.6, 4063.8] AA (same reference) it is 4029.37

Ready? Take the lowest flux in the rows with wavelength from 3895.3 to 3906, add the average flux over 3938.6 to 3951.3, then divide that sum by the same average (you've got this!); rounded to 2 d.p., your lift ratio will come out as 1.97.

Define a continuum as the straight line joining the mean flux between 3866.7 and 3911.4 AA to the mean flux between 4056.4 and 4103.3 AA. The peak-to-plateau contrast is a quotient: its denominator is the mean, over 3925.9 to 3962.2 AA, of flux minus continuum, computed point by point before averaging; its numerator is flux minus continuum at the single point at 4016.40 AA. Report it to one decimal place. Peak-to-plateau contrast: 1.1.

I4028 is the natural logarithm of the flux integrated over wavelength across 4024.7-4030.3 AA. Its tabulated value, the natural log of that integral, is 3.56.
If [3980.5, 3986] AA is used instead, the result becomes 3.63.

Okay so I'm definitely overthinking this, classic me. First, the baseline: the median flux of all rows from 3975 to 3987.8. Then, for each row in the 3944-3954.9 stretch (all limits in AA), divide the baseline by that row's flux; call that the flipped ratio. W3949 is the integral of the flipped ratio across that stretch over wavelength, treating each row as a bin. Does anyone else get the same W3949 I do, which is 11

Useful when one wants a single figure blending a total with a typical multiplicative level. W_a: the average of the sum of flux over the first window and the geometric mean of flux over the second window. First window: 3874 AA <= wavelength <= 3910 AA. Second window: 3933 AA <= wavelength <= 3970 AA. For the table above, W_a 84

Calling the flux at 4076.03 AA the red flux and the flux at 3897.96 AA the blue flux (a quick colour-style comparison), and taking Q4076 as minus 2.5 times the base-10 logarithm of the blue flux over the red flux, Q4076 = -0.21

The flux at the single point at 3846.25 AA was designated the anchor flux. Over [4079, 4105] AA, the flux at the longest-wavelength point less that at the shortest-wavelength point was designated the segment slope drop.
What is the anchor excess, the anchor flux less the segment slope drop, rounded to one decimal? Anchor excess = 6.8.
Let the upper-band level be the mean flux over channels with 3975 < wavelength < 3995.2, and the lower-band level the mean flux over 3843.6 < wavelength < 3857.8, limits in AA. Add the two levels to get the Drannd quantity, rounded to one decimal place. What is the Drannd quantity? 14.8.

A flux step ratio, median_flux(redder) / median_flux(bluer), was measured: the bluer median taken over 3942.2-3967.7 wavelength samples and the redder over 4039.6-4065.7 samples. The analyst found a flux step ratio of 0.88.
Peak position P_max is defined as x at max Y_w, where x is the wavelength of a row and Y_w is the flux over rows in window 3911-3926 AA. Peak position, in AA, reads 3915.95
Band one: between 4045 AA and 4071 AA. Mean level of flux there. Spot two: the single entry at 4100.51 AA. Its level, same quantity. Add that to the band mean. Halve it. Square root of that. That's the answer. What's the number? 2.65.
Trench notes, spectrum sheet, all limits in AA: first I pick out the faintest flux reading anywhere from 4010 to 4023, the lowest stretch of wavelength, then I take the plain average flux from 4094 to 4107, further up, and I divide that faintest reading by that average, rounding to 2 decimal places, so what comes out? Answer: 0.82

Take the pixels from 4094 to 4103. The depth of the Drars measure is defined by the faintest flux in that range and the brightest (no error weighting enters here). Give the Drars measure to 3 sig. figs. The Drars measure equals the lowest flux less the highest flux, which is -1.50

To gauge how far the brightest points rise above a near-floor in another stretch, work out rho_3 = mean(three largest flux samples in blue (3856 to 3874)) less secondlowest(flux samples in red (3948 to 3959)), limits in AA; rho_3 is 5.4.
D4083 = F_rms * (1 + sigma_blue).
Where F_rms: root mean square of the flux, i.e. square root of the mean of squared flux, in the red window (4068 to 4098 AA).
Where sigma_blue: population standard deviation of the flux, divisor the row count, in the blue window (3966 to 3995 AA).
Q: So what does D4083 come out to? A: 11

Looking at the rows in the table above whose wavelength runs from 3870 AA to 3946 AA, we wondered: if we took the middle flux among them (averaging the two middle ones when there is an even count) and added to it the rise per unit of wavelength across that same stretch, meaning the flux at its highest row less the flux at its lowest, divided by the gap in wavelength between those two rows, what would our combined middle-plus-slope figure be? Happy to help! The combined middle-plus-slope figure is 7.47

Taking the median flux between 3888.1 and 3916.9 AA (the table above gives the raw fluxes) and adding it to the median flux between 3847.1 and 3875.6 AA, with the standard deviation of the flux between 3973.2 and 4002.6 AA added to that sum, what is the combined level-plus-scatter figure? 16.6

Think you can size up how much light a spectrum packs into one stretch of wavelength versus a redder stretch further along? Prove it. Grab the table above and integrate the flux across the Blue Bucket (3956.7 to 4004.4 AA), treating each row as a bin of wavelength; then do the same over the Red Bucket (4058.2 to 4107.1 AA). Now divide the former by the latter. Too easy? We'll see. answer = 1.06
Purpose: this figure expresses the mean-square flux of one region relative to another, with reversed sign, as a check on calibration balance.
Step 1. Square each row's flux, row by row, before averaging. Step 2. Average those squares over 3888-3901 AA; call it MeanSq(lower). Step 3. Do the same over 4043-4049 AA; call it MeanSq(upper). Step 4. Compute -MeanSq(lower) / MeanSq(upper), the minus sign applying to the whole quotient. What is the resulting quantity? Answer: -1.7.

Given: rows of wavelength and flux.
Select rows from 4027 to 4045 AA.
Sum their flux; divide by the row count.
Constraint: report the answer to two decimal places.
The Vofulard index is 6.24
